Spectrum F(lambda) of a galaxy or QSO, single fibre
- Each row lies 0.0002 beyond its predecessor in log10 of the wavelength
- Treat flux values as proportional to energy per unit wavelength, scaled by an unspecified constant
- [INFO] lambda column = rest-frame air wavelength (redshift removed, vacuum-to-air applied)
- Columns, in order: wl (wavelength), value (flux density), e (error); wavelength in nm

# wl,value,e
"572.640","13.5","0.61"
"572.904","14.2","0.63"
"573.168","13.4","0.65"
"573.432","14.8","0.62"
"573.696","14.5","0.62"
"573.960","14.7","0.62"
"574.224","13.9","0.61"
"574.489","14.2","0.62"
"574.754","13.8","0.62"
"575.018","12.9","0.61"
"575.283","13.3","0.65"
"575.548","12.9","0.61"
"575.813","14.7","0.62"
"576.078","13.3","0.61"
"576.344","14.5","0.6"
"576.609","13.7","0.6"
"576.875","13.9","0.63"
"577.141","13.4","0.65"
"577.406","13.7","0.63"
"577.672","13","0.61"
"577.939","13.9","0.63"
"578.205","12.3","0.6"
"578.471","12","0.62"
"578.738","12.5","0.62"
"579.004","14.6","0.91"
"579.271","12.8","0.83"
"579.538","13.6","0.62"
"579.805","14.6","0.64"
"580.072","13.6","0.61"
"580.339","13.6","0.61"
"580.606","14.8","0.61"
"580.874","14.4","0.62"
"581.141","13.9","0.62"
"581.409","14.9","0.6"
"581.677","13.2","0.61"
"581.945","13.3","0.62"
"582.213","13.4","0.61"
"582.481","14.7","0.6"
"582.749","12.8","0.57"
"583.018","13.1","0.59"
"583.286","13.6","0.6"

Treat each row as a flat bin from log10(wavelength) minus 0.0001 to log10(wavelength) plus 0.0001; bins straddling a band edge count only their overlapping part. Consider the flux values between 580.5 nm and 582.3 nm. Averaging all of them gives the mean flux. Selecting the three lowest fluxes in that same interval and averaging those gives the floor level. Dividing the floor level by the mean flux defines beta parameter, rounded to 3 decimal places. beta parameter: 0.951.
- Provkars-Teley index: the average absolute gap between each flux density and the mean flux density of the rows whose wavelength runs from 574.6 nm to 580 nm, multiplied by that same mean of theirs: 8.49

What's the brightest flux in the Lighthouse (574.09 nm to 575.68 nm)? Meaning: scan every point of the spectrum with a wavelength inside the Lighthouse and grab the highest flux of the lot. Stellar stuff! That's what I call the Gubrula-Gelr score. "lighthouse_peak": 14.2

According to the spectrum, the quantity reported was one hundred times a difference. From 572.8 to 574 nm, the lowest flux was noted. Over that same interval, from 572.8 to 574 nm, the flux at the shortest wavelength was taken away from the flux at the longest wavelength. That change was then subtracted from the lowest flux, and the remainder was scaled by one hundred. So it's 1290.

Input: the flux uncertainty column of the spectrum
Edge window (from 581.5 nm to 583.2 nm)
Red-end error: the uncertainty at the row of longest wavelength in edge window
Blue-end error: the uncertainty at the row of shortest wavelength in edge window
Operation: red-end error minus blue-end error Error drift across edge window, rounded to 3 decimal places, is -0.020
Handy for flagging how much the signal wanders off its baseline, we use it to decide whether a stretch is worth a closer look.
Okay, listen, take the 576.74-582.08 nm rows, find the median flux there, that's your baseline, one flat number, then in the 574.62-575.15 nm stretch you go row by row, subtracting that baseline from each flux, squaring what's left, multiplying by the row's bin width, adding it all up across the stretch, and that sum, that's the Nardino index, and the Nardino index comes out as 0.14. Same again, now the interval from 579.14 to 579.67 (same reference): 0.17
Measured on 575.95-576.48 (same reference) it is 0.24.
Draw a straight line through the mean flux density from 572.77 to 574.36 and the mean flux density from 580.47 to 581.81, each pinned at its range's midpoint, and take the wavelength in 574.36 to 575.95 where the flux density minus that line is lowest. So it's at 575.018 nm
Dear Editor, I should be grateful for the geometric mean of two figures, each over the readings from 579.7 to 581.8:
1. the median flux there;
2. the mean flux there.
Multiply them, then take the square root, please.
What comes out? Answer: 14.1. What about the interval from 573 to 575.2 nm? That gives 14.0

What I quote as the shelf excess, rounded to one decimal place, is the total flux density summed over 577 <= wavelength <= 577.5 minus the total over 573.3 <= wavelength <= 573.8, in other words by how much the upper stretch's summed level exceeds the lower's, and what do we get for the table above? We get -2.2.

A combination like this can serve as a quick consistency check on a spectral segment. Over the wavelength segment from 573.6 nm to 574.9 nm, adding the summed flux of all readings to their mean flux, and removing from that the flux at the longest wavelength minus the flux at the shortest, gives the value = 86.0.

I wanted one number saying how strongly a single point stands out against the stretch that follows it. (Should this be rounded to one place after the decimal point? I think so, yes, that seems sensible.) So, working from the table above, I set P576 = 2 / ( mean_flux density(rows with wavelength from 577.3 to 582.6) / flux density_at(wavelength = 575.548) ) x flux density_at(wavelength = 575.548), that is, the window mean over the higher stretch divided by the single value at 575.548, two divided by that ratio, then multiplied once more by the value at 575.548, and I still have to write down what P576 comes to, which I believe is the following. 24.4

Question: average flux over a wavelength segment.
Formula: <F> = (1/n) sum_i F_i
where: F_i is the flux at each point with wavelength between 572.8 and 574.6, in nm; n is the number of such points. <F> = 14.2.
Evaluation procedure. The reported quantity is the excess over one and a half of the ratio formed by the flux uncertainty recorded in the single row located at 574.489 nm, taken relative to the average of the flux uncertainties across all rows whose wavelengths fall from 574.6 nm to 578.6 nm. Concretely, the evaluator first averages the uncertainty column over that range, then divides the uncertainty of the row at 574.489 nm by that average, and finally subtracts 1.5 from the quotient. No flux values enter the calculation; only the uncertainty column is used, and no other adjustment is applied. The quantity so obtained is -0.50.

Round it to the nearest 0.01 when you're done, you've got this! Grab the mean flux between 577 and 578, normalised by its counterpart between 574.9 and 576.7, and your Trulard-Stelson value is 0.99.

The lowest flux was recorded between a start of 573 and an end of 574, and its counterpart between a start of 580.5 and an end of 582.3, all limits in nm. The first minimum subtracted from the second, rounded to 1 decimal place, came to -0.2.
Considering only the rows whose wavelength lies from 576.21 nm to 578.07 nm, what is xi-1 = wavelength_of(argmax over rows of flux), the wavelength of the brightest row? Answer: 576.344 nm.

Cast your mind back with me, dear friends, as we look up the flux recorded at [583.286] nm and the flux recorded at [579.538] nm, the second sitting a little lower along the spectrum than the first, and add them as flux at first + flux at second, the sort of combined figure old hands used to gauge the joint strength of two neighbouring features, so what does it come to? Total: 27.2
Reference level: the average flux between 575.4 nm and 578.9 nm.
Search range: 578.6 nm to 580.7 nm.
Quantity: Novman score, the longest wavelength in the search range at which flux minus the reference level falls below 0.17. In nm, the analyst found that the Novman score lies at 579.271 nm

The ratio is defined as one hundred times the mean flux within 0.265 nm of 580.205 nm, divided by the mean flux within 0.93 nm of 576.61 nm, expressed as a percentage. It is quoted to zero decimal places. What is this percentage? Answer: 98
